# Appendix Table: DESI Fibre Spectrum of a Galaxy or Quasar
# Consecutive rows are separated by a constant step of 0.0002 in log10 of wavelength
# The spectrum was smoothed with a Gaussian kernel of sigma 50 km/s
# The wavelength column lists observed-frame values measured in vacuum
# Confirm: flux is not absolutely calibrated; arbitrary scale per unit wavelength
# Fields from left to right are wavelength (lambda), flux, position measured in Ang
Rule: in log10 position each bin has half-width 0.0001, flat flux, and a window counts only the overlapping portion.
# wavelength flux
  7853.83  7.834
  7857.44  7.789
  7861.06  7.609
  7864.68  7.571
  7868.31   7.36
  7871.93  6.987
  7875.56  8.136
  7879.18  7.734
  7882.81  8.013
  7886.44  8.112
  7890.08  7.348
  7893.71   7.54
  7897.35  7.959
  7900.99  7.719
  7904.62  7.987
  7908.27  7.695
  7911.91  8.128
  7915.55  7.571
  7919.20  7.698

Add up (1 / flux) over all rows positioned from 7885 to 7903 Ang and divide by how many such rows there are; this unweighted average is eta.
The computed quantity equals 0.129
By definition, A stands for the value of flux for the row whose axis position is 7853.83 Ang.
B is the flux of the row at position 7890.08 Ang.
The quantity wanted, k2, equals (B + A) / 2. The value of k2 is 7.59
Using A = 7.834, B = 7.348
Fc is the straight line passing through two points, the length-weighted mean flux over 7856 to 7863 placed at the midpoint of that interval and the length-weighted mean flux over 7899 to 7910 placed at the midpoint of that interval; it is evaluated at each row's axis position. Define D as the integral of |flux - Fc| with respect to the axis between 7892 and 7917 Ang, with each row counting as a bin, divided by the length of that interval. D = 0.19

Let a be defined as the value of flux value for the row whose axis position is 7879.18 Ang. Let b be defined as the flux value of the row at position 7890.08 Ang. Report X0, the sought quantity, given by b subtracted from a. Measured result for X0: 0.4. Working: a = 7.734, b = 7.348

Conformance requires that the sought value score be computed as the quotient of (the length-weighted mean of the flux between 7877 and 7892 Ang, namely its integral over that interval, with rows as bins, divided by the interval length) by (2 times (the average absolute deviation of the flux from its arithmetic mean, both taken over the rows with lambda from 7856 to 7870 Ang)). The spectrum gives 33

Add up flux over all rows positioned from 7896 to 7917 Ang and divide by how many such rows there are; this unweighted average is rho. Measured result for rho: 7.84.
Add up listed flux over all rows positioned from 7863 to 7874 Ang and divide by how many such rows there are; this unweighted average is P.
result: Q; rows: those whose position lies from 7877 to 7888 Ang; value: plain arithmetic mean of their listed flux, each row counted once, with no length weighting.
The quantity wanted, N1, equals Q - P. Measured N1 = 0.6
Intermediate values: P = 7.31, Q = 8.0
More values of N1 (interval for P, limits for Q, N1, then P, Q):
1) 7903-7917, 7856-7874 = -0.4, 7.85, 7.5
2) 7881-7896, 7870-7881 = -0.1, 7.75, 7.6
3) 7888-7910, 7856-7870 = -0.1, 7.71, 7.6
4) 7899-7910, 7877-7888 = 0.2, 7.80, 8.0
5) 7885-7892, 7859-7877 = -0.2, 7.73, 7.5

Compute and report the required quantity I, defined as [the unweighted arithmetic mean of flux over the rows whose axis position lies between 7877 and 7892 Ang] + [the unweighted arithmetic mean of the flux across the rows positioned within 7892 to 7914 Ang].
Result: 15.64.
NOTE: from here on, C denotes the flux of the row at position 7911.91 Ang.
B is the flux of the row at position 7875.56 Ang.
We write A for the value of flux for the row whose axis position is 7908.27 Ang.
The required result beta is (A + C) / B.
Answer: 1.94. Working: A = 7.695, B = 8.136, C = 8.128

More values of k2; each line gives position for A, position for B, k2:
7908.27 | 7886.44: 7.90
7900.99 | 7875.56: 7.93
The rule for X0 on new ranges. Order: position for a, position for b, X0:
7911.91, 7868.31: 0.8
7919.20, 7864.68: 0.1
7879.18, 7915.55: 0.2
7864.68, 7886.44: -0.5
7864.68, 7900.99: -0.1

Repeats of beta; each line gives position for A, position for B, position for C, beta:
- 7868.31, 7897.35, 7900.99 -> 1.89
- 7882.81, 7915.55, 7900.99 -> 2.08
